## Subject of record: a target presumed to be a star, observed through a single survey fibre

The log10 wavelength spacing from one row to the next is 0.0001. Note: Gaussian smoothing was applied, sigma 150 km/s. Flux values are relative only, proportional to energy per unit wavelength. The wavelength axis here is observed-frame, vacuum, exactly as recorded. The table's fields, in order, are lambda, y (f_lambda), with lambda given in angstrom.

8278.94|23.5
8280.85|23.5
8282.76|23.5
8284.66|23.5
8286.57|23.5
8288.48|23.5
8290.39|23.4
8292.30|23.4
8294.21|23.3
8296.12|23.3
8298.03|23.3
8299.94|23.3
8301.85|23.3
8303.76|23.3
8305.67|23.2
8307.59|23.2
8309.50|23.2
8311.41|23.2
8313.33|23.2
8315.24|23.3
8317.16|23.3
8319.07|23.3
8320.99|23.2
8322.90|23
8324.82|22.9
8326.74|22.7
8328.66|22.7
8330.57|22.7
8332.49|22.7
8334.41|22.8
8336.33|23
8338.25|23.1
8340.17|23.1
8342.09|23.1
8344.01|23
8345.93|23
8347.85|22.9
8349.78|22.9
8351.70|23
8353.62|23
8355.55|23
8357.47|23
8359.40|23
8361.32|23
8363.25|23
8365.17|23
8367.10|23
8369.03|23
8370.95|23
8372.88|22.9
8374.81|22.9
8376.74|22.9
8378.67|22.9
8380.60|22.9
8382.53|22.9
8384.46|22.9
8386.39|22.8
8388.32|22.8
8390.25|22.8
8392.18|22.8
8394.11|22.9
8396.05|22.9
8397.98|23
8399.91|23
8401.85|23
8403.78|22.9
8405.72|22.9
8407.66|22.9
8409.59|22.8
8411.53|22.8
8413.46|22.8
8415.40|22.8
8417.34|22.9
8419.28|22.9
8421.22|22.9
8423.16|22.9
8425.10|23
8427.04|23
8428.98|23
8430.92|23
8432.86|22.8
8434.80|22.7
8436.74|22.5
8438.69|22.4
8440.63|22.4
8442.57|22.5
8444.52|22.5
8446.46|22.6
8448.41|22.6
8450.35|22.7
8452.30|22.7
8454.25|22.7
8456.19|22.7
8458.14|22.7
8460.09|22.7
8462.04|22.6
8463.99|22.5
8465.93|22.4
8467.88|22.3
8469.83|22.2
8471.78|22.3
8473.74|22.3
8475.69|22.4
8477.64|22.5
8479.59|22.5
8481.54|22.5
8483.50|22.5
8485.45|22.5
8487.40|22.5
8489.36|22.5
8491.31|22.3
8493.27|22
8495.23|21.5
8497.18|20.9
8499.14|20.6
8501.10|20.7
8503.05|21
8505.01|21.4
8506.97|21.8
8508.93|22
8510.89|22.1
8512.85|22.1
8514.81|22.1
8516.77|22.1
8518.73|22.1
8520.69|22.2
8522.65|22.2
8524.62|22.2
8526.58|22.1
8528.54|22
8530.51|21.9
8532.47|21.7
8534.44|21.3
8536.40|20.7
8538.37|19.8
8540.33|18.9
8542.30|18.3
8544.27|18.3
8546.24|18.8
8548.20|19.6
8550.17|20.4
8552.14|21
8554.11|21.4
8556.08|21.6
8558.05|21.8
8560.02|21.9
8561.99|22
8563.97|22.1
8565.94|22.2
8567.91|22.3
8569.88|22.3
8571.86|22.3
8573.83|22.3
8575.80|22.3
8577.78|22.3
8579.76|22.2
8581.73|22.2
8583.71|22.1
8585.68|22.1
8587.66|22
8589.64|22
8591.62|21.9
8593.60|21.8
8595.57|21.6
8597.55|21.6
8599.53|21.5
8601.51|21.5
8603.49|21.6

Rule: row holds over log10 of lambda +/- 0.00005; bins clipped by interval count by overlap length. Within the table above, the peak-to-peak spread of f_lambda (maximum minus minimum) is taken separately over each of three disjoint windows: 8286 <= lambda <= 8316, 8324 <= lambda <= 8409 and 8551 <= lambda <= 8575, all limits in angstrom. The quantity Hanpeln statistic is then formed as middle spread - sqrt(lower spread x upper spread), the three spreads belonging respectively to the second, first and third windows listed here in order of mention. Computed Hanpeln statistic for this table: -0.22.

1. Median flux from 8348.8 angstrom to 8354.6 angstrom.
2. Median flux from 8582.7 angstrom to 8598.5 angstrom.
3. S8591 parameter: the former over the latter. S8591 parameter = 1.05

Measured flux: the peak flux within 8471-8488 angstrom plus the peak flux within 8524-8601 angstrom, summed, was 44.8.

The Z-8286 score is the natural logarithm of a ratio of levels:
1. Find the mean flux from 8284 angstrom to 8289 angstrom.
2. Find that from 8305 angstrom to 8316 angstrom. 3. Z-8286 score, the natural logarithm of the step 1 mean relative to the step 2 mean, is 0.012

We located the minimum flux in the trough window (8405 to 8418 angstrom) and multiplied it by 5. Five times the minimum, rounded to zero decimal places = 114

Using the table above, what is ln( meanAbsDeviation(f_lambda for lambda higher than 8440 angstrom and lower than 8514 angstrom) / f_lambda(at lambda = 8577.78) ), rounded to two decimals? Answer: -3.95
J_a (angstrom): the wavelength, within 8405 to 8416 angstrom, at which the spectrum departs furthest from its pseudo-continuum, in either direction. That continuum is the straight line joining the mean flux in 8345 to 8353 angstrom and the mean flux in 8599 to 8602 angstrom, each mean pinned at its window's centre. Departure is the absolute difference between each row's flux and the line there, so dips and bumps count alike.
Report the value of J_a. 8407.66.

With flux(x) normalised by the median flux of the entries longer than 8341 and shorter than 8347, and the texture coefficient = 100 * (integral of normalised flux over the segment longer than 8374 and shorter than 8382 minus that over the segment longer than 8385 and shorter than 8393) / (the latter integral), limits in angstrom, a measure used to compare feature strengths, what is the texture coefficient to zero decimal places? 0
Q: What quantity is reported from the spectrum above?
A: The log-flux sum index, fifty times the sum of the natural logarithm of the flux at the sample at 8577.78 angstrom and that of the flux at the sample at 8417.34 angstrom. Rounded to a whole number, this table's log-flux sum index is 312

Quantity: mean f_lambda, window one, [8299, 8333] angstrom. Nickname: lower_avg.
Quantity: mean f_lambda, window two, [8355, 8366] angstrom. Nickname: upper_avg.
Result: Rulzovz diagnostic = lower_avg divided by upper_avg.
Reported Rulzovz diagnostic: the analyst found 1.00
